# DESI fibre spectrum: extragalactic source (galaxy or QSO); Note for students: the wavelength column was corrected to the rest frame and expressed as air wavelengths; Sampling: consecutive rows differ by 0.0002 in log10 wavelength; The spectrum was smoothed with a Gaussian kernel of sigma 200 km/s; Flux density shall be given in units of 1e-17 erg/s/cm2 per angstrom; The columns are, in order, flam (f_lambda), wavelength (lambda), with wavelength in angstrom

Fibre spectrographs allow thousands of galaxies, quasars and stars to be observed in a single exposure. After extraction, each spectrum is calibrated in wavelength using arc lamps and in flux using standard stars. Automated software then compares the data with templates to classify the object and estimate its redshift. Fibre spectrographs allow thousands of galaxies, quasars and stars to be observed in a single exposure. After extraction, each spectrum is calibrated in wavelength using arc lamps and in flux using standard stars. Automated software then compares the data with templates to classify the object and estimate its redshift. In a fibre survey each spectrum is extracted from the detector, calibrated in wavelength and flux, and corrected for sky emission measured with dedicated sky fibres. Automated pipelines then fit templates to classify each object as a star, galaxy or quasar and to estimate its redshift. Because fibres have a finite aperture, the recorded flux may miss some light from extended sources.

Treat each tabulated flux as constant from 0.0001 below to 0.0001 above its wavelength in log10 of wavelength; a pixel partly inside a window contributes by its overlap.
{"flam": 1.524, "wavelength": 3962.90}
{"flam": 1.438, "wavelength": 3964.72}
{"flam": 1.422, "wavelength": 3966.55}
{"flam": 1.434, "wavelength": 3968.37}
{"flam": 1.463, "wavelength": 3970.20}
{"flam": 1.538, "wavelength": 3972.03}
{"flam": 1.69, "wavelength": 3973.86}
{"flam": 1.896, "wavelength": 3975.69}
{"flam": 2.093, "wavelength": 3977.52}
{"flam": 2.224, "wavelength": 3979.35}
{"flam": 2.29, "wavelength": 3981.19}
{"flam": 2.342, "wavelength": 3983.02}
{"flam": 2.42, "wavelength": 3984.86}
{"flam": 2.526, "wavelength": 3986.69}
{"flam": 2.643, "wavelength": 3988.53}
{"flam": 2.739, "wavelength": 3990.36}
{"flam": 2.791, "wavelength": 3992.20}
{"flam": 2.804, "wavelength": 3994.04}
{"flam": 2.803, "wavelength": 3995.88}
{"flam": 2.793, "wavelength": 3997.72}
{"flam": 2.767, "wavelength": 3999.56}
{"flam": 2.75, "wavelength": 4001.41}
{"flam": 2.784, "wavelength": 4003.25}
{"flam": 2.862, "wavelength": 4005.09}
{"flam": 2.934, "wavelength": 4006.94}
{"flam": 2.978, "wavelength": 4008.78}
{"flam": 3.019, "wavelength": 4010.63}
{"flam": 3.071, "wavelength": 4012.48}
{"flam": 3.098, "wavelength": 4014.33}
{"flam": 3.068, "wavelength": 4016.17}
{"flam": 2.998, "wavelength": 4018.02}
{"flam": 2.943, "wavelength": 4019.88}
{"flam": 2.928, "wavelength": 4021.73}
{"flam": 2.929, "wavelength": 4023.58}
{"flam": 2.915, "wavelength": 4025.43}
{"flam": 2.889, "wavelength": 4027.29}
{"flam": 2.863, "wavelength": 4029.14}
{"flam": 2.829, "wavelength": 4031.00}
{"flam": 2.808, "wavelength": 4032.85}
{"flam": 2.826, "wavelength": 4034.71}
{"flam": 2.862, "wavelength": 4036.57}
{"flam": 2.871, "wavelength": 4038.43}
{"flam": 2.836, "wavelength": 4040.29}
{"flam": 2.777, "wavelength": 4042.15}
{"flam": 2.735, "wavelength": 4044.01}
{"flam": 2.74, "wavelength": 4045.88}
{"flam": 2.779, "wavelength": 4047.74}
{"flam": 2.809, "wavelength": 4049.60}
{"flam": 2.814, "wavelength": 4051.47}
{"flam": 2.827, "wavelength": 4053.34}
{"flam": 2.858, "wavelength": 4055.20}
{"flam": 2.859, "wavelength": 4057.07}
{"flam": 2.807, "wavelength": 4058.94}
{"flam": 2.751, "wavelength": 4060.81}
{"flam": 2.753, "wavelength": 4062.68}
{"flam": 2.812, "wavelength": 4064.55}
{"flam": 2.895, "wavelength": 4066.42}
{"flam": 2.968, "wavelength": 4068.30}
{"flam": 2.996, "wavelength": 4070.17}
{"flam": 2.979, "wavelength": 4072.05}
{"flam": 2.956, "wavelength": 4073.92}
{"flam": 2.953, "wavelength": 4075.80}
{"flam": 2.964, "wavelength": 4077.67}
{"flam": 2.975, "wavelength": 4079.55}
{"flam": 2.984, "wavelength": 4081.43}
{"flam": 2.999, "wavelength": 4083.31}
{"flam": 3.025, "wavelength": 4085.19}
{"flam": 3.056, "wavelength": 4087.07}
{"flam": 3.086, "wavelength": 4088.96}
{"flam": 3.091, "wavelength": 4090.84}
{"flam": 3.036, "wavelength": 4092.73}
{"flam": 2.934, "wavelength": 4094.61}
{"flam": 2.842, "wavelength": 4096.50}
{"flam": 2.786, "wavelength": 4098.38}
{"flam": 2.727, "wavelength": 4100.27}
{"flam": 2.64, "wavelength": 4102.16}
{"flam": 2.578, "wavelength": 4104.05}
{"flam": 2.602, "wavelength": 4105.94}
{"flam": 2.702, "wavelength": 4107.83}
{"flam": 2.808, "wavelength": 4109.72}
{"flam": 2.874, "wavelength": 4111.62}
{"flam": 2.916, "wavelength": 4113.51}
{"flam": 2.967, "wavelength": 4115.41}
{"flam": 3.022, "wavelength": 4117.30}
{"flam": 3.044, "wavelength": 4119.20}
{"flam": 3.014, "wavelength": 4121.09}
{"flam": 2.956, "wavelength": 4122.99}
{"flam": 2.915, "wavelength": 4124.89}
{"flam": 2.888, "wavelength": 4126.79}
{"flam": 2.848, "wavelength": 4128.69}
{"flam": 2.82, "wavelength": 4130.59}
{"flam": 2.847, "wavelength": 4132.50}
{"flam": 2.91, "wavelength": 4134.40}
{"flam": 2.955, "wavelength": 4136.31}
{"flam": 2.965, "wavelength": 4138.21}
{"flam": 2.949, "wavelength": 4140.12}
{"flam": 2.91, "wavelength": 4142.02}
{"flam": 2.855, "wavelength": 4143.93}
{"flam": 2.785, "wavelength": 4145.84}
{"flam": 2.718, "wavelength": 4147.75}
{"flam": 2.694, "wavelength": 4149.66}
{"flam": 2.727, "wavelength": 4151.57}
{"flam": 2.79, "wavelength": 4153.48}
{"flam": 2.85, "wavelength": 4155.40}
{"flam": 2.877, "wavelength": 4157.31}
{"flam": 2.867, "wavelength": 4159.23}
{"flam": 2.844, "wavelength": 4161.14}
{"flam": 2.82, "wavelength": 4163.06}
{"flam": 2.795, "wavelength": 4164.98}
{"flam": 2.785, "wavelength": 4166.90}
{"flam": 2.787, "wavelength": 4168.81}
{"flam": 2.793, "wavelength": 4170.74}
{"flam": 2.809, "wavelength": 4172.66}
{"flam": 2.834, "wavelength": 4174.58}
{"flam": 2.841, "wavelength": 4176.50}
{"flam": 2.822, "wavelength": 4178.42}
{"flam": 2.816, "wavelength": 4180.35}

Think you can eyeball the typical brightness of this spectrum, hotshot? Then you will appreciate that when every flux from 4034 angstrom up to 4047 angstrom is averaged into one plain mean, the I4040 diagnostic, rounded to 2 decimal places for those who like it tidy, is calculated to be 2.81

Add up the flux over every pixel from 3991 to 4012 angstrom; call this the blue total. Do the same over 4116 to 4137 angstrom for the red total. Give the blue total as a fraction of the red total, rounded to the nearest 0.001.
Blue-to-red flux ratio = 0.971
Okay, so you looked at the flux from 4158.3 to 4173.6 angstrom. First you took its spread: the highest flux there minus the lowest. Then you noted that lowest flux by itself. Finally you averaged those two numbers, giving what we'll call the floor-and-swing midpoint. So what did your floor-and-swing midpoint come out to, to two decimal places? 1.43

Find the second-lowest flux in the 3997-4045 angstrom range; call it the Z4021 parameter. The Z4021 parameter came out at 2.75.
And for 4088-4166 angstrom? 2.602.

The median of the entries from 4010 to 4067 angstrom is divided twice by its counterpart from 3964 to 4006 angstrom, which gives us 0.49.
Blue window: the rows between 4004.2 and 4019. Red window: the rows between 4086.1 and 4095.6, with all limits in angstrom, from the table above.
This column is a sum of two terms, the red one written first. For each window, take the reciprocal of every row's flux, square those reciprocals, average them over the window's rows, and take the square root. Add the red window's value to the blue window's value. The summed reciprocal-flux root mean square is 0.66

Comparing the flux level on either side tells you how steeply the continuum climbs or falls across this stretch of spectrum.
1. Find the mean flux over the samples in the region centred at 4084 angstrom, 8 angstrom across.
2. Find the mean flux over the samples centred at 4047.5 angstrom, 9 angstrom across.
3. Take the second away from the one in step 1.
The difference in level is 0.24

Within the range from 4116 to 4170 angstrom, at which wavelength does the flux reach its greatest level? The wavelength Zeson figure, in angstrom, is 4119.20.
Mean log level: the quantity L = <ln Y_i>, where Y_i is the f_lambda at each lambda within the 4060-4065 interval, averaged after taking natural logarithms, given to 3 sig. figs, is 1.02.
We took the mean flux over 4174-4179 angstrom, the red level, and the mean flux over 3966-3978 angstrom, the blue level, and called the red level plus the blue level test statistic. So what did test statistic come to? 4.48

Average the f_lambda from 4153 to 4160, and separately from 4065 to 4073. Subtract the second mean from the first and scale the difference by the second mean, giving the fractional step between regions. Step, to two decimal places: -0.04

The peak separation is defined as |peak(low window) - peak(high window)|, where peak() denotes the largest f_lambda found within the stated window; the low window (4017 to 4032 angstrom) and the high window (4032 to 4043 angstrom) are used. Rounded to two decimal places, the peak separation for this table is 0.13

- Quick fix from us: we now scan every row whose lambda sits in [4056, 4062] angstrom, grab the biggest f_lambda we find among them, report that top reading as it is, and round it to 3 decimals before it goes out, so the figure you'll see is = 2.859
